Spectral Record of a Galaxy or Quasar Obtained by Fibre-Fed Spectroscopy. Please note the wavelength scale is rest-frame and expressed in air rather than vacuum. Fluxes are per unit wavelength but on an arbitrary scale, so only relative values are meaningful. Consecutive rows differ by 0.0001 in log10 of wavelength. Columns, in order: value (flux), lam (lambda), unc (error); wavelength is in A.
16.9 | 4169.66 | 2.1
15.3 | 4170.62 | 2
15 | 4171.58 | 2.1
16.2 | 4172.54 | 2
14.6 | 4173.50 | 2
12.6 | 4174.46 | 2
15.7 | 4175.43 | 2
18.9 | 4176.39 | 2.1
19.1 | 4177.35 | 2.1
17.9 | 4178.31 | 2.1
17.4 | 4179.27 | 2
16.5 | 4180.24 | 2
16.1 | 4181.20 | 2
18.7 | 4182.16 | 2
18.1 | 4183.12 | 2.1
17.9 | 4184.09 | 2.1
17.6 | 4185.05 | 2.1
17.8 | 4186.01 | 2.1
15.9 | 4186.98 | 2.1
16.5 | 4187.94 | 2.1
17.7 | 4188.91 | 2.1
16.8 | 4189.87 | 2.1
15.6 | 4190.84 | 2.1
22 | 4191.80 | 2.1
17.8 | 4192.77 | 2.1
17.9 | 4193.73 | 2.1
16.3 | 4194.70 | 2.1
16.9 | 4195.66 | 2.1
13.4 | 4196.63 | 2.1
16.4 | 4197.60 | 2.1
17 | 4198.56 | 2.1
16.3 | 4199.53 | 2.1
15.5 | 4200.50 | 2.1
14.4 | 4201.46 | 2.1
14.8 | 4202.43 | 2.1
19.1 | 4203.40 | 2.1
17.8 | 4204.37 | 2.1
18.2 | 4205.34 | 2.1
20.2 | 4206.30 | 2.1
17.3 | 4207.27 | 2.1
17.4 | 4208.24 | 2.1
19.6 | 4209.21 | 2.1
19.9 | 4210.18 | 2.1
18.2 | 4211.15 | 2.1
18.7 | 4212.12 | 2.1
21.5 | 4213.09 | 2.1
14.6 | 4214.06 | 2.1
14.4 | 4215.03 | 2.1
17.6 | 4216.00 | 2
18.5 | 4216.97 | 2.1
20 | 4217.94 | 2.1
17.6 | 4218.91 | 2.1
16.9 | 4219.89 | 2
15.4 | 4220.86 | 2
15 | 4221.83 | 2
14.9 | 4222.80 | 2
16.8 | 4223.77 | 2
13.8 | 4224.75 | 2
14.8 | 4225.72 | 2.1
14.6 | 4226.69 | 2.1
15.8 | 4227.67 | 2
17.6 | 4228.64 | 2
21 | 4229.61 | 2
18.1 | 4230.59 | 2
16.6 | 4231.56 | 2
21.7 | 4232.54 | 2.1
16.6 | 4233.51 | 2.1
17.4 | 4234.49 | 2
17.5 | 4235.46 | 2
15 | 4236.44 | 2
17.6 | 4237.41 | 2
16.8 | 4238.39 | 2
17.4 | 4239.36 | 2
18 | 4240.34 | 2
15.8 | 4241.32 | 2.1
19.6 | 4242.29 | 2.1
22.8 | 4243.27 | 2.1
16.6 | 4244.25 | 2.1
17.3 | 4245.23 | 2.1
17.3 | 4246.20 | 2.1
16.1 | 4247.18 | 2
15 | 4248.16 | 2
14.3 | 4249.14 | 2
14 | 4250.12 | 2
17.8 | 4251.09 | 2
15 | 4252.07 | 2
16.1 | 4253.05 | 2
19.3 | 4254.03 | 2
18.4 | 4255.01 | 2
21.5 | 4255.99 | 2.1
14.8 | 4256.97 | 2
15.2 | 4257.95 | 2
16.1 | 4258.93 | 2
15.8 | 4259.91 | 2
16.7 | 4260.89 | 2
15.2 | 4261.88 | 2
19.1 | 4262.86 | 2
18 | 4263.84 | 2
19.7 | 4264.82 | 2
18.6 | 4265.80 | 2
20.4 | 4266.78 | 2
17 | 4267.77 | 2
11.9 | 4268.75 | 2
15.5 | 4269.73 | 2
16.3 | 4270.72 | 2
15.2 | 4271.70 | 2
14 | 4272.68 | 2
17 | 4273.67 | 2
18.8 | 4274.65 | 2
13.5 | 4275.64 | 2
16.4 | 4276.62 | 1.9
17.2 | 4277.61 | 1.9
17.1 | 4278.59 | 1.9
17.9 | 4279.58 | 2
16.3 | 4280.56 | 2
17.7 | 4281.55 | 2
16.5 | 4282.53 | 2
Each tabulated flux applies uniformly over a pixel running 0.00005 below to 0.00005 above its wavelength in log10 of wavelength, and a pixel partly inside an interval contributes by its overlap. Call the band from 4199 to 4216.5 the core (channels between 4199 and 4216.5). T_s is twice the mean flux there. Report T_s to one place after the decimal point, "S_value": 35.1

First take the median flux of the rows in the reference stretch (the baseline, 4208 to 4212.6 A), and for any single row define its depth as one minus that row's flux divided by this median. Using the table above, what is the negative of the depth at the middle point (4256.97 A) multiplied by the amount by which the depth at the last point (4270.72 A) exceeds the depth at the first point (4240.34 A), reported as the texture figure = -0.019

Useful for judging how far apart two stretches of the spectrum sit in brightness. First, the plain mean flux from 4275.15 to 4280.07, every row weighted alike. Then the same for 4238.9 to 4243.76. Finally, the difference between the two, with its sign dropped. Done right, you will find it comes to 2.3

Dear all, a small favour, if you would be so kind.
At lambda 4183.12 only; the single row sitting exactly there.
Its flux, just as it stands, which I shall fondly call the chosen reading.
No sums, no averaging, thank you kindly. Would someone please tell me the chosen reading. 18.1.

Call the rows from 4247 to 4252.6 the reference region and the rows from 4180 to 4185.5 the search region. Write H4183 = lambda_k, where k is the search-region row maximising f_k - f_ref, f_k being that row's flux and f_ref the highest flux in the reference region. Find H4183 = 4182.16 A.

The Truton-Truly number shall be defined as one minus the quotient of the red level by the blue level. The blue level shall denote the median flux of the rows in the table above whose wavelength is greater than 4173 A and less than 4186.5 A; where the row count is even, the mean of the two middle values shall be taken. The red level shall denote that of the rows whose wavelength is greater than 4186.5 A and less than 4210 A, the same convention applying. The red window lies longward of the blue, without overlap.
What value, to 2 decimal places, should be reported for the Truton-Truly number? 0.04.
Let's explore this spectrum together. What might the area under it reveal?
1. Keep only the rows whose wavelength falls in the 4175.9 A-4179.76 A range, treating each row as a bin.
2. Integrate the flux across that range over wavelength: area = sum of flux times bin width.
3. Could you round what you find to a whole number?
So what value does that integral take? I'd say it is 71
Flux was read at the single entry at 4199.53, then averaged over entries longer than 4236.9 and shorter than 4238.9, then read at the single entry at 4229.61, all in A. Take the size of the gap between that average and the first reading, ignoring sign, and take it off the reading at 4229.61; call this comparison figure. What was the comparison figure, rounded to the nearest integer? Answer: 20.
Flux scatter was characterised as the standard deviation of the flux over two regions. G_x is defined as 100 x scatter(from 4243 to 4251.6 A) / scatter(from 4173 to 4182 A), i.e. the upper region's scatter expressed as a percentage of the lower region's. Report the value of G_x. 126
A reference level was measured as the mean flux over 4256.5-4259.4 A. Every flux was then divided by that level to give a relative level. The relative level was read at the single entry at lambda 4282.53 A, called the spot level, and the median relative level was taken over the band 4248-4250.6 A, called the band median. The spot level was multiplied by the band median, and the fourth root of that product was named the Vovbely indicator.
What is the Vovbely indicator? 1.00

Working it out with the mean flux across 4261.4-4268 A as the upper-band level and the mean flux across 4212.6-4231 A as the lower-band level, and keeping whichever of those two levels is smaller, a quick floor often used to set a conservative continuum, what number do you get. 16.8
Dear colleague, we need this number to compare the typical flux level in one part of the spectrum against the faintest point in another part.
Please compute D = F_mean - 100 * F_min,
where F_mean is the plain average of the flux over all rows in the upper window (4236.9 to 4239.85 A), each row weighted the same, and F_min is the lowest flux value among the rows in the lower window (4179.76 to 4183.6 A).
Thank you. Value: -1593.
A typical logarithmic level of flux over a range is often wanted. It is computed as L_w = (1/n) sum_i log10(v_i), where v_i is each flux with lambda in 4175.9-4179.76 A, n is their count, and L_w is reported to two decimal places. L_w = 1.26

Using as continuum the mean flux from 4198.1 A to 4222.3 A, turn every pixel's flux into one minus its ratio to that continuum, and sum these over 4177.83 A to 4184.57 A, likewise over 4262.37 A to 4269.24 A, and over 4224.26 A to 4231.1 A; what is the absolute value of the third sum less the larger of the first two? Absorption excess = 0.40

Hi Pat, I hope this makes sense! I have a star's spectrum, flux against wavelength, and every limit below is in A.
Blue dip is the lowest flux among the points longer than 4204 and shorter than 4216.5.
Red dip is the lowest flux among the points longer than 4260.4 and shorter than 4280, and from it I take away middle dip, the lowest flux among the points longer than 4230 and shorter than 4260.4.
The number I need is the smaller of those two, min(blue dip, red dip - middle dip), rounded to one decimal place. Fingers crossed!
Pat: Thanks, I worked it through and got -2.1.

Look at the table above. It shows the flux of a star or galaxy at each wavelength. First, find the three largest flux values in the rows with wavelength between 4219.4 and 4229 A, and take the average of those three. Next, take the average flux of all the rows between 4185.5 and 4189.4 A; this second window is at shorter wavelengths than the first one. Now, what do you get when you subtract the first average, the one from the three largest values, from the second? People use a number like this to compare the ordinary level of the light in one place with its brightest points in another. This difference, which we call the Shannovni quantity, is -0.1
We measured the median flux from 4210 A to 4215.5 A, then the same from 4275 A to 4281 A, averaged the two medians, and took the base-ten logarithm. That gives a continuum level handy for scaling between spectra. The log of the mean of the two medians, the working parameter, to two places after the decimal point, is 1.25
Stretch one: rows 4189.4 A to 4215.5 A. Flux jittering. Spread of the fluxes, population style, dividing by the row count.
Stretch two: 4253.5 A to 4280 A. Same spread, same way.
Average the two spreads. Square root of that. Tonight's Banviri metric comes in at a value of 1.464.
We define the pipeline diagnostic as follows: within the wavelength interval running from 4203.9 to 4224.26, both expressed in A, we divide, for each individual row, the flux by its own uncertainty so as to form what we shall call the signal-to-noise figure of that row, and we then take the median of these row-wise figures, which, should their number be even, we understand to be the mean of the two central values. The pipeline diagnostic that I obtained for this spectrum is 8.5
